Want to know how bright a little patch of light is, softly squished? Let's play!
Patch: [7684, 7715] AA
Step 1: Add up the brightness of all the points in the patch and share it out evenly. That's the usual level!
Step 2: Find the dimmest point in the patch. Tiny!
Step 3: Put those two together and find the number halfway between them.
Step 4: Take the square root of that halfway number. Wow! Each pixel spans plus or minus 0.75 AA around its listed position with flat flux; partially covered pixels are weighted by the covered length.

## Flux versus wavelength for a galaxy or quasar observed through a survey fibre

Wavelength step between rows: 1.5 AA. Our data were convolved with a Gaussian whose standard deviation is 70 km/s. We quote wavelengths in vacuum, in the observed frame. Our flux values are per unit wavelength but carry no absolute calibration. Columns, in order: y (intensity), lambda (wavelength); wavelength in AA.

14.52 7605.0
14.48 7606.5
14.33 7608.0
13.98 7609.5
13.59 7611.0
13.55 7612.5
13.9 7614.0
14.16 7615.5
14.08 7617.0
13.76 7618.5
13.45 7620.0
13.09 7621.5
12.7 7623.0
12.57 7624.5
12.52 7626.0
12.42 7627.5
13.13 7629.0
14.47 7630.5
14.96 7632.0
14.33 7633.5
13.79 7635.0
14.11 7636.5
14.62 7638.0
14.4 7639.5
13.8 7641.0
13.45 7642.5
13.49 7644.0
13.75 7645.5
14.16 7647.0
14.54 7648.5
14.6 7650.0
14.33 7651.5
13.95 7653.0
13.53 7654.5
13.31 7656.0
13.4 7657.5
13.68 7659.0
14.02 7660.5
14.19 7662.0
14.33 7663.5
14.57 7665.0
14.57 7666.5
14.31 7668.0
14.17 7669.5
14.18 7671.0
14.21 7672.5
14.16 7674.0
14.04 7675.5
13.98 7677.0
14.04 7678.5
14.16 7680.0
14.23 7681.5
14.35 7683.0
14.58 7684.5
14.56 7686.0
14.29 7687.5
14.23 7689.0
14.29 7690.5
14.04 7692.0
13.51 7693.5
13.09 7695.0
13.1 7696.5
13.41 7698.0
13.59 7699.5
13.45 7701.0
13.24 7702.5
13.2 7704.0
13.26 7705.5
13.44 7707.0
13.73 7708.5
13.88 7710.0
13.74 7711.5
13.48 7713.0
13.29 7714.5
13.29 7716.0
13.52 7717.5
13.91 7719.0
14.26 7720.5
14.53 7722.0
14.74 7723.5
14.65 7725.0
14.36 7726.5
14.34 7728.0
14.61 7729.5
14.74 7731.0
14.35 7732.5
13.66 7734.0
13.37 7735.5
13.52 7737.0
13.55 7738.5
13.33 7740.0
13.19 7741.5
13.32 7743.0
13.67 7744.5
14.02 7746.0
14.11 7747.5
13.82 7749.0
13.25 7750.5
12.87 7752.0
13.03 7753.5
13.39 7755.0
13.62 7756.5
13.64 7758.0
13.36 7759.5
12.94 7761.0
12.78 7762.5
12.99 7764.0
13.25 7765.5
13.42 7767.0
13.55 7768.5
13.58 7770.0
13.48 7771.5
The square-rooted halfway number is 3.66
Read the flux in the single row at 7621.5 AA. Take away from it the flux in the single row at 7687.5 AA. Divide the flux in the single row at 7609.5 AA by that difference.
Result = -12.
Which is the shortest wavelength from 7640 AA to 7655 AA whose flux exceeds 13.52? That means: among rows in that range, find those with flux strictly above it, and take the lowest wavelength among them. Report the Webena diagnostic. 7641.0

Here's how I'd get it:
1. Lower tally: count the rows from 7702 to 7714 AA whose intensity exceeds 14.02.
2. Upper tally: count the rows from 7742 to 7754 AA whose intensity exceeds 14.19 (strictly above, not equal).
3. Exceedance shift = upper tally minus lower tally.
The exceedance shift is 0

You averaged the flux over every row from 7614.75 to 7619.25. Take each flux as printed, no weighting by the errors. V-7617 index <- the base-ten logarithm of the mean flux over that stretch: 1.15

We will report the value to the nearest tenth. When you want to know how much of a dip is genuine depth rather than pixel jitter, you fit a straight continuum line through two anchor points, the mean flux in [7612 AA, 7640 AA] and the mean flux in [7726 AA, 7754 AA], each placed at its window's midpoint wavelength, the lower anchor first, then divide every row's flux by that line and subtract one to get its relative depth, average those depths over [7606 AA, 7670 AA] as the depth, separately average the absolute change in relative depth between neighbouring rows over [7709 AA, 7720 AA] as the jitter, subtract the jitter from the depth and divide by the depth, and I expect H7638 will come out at -0.1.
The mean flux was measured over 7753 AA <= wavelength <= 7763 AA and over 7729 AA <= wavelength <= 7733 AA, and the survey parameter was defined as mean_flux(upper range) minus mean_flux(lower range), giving -1.3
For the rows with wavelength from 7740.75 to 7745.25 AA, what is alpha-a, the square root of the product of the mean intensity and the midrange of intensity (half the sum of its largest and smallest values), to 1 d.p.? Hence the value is 13.4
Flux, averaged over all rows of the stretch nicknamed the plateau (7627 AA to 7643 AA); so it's 14.0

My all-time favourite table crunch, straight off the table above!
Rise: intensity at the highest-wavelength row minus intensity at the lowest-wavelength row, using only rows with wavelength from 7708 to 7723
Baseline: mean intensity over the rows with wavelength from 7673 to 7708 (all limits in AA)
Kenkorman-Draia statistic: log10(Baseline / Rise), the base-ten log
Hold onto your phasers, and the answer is 1.24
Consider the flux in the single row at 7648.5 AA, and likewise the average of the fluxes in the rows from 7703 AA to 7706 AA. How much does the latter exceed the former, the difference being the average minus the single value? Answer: -1.3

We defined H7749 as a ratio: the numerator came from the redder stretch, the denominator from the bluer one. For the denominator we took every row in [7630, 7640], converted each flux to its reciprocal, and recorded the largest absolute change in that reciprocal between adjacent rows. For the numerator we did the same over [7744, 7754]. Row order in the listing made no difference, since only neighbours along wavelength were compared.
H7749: 1.1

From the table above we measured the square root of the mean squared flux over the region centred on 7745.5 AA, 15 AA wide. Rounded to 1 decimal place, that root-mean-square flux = 13.5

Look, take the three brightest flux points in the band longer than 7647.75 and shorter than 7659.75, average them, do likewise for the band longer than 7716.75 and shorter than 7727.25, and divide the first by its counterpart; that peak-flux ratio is 0.99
